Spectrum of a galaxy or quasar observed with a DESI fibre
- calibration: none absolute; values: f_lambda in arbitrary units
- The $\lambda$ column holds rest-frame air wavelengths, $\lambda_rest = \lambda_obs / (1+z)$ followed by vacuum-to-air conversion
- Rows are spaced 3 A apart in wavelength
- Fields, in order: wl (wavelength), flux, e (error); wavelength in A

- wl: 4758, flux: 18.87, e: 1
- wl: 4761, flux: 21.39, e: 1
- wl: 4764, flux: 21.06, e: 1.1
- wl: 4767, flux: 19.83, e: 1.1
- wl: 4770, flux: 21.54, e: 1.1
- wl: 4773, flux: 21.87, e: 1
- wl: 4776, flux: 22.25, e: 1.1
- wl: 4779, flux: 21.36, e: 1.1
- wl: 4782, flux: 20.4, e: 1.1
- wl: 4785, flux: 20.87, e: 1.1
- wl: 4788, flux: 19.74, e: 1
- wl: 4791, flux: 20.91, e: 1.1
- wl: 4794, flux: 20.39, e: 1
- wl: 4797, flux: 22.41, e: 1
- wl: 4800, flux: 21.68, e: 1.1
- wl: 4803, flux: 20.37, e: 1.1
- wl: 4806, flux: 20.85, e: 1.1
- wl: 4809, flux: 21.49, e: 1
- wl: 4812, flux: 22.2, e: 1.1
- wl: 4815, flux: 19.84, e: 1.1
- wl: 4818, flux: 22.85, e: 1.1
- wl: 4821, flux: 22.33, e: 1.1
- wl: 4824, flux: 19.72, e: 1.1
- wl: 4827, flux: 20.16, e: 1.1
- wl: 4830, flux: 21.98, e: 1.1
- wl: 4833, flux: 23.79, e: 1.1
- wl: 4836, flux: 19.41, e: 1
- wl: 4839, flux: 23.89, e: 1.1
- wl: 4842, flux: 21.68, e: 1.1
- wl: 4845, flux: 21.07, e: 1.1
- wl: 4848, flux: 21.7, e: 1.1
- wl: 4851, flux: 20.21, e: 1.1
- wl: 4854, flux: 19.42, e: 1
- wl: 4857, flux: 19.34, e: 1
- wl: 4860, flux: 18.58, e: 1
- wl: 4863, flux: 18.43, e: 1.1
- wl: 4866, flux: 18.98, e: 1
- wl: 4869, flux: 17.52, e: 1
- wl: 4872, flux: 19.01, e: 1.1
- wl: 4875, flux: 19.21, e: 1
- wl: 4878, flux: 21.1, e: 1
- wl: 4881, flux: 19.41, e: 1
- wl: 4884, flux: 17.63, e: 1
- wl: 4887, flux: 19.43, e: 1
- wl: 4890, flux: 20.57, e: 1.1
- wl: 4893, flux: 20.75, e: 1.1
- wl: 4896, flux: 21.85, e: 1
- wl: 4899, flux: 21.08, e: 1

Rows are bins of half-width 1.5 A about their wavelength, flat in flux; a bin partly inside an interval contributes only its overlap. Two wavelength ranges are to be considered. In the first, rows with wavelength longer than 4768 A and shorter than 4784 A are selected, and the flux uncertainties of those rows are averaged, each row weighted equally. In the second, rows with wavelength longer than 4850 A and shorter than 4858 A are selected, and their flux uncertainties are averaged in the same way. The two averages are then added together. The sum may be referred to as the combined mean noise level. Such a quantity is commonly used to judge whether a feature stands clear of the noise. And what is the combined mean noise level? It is 2.11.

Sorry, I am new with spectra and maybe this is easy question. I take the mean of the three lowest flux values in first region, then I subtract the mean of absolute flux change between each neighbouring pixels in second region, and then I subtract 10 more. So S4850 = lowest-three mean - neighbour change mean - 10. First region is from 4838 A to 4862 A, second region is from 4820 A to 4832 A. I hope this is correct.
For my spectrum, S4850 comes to 7.5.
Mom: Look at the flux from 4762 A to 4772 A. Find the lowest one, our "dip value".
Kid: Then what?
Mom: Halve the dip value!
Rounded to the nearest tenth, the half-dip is 9.9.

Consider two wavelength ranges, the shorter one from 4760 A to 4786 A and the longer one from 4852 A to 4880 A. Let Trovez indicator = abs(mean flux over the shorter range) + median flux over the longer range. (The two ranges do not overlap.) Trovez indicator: 40.2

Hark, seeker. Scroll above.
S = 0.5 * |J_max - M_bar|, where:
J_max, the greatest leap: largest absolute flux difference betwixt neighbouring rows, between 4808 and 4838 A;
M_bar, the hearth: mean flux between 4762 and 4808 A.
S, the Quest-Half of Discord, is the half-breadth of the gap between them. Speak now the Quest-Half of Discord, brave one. 8.33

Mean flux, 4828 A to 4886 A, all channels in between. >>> 20.1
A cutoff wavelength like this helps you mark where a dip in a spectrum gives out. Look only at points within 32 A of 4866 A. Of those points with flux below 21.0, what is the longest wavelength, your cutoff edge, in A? 4893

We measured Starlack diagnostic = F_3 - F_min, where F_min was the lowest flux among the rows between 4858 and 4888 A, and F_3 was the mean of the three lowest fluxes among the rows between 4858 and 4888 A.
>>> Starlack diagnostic 0.34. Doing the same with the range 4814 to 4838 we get 0.25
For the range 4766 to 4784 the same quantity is 0.70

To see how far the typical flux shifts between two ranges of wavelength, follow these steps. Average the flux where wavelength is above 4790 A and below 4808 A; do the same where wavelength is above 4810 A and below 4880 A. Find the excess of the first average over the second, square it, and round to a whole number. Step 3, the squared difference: 0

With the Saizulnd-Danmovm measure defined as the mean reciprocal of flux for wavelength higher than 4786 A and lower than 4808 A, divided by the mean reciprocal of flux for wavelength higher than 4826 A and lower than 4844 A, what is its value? 1.04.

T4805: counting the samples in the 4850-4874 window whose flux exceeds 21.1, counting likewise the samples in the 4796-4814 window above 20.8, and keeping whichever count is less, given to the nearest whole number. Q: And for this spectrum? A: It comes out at 0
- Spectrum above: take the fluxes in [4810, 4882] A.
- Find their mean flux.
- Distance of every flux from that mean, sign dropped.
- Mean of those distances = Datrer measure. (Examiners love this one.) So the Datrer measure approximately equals 1.47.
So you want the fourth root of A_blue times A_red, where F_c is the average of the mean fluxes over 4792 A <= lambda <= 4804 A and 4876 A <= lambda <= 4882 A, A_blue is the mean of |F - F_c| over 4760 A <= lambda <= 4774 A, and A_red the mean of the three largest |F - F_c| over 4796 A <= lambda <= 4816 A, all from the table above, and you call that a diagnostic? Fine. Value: 1.01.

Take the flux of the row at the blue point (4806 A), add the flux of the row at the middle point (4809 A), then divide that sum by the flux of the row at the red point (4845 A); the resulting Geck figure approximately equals 2.01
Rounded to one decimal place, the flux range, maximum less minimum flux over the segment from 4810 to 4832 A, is 3.1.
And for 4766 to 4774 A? 2.0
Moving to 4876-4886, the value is 3.5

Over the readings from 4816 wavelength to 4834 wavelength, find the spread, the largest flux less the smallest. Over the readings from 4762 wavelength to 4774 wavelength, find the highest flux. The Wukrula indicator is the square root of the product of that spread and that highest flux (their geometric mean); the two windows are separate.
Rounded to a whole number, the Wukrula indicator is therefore 9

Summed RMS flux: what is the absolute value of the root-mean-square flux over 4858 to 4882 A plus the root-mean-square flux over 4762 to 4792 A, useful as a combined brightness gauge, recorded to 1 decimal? 40.1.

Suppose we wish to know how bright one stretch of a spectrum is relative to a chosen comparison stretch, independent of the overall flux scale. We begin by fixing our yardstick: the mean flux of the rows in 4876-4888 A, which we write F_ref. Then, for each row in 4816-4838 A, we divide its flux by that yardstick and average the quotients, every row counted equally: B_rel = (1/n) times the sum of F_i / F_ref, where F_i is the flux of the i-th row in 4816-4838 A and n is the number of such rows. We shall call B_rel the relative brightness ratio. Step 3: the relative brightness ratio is 1.11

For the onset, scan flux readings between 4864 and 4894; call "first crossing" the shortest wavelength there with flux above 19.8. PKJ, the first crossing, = 4878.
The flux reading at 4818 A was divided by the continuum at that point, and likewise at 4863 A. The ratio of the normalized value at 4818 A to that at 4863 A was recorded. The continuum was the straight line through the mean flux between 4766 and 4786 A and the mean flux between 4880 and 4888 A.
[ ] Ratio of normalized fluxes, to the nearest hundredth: 1.18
